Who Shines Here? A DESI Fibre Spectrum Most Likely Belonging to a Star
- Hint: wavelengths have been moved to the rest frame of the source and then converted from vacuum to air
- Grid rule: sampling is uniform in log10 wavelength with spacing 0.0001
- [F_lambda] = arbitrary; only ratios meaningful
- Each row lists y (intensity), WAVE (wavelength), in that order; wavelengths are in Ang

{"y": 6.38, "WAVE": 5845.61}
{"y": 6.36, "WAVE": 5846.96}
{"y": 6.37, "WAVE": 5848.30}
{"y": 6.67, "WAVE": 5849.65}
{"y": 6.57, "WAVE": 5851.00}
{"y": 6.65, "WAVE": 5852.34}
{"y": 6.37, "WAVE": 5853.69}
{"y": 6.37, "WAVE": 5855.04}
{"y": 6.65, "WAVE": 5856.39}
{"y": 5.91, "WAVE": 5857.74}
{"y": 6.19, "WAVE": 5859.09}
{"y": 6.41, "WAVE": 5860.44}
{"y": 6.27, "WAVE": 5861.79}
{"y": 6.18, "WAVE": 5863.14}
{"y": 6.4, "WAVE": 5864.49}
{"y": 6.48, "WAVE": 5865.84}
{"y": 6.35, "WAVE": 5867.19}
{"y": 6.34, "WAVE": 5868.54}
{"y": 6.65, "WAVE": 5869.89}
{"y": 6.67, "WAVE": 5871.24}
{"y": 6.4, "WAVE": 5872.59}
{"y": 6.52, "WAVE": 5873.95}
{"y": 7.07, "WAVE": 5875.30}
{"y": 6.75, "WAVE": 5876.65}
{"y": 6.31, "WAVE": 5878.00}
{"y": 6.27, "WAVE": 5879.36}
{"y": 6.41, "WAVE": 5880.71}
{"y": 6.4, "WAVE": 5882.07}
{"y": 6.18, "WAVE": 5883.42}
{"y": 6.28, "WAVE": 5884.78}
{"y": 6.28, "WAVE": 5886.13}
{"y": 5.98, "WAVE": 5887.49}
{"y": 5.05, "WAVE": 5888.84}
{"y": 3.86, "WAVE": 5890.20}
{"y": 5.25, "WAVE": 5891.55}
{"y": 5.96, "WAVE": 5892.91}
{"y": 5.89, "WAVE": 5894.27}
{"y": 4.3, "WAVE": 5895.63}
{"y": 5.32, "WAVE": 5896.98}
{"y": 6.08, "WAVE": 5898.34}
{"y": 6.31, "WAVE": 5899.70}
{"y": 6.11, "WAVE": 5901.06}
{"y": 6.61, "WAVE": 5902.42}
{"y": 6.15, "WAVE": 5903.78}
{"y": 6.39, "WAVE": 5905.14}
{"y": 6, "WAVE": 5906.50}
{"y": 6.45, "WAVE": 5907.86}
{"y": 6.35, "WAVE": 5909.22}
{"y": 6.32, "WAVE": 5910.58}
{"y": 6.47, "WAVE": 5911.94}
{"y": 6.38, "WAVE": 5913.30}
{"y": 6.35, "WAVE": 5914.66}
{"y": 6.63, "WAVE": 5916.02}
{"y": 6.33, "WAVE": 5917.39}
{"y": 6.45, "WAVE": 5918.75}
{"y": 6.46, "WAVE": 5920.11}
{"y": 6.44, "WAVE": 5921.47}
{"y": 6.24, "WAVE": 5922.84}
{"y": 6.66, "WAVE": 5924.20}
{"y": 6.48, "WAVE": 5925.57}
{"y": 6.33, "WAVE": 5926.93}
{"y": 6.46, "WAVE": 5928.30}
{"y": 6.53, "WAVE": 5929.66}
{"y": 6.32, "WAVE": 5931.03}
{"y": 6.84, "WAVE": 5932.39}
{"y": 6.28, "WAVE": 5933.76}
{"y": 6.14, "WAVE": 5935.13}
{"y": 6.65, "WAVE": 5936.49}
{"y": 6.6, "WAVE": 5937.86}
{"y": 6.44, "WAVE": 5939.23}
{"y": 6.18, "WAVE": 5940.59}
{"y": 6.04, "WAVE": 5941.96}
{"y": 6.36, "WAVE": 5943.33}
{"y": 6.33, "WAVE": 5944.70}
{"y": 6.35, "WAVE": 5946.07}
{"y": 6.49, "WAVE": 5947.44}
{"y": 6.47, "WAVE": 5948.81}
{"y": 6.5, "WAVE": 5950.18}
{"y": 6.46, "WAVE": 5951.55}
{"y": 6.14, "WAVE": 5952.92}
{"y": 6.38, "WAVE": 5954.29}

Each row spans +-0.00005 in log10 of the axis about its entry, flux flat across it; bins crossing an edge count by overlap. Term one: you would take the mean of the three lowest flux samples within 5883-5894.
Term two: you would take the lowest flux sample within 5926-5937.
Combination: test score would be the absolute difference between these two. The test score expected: 1.4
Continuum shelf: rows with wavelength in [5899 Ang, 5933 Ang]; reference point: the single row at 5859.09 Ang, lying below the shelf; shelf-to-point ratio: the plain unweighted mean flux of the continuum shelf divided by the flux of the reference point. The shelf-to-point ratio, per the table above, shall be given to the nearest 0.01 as 1.03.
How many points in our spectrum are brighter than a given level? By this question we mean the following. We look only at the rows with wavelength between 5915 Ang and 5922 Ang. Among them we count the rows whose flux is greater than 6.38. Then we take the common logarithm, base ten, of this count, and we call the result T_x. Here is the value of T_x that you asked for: 0.60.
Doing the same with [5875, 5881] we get 0.48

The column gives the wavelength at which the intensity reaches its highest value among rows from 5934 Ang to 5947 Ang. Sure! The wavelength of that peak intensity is 5936.49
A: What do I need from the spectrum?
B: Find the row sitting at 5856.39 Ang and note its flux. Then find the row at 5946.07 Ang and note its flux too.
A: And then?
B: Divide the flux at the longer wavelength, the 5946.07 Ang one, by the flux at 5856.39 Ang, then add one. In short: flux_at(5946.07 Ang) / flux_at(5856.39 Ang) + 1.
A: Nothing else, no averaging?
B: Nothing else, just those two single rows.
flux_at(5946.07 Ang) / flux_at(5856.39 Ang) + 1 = 1.95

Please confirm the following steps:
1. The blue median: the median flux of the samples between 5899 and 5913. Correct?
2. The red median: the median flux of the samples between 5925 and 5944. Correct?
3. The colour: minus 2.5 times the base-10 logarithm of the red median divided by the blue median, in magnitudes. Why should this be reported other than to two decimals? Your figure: -0.01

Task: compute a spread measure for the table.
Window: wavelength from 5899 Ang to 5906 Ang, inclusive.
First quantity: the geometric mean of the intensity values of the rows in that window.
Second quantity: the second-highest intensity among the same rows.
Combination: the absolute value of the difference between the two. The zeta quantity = 0.079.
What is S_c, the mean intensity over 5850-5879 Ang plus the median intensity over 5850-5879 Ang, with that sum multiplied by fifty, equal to 643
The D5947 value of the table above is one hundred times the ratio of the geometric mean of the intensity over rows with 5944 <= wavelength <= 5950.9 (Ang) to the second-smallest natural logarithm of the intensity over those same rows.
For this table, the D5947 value 348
